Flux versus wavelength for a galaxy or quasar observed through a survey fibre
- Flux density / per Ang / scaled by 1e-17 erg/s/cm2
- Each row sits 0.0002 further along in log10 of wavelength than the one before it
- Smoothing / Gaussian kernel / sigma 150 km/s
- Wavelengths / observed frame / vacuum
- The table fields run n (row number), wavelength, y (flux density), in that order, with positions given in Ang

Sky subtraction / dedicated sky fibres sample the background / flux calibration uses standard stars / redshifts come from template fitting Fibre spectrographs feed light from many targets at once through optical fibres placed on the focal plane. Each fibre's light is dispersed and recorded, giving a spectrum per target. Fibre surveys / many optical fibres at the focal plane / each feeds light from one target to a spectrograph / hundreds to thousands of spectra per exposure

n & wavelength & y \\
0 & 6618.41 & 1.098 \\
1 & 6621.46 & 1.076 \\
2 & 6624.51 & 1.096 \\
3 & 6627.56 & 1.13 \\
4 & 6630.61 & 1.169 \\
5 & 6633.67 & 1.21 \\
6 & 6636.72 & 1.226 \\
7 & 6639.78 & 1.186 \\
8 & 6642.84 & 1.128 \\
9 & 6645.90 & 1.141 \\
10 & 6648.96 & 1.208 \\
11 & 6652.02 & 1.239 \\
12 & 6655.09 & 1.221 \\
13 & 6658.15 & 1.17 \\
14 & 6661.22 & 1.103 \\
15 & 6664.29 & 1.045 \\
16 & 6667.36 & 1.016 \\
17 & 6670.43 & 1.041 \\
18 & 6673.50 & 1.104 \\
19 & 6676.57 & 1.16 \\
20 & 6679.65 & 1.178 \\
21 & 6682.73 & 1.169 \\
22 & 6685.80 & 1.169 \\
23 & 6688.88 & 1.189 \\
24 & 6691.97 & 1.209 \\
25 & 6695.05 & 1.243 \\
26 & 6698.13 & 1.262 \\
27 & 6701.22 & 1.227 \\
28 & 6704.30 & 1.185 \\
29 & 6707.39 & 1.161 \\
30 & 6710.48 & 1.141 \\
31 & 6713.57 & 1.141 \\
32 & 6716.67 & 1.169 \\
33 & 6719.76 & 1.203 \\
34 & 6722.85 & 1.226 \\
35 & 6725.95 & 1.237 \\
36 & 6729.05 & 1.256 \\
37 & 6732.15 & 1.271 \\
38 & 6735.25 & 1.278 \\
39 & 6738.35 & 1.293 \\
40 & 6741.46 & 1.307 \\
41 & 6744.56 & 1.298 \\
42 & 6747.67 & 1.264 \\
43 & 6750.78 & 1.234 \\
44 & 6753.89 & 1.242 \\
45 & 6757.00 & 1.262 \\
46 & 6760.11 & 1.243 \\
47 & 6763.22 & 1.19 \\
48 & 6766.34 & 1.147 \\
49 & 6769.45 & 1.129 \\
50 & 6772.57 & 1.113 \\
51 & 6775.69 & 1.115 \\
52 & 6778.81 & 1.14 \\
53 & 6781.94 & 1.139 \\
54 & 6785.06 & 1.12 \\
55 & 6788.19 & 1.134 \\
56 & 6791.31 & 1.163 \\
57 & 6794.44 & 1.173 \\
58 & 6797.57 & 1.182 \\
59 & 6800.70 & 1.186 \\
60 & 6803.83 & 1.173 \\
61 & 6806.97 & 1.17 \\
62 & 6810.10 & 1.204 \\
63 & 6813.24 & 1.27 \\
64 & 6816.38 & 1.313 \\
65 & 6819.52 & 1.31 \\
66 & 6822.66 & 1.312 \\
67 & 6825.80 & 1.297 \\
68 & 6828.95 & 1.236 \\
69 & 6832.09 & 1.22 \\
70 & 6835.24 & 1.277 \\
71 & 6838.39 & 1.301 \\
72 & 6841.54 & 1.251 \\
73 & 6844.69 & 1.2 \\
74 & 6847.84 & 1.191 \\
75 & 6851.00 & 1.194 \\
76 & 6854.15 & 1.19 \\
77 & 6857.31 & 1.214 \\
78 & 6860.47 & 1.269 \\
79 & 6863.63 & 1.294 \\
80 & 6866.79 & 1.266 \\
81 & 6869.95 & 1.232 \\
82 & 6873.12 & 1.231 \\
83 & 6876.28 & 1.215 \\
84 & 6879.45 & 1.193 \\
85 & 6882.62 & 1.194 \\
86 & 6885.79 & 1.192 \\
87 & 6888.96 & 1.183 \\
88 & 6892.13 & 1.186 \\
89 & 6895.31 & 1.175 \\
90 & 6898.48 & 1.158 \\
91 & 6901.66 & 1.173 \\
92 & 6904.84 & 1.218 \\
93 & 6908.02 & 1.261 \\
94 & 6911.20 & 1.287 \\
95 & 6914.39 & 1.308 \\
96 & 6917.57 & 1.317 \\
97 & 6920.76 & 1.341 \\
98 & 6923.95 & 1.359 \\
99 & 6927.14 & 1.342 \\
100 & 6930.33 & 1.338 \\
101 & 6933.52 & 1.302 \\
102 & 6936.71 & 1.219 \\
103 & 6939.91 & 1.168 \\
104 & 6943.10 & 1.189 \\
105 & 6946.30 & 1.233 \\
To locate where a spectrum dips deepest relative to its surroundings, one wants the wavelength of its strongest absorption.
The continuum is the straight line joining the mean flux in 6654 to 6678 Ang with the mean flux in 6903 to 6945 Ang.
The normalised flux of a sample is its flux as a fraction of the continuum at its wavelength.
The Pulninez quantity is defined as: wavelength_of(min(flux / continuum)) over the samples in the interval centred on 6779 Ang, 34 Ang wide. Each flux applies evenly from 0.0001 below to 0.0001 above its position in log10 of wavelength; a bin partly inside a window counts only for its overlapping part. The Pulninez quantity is 6785.06 Ang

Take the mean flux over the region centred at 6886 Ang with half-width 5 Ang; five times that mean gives 5.95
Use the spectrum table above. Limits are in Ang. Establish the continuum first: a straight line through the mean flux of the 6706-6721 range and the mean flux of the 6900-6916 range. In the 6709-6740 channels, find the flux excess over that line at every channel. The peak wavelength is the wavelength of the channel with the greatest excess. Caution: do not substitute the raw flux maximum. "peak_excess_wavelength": 6738.35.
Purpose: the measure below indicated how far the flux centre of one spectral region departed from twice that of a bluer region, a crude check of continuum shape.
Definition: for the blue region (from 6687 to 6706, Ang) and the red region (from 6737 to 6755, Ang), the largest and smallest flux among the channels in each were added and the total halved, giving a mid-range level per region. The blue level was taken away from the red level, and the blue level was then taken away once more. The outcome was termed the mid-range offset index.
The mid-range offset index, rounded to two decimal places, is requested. -1.18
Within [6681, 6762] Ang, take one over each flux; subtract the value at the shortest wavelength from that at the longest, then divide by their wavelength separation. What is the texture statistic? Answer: -0.0007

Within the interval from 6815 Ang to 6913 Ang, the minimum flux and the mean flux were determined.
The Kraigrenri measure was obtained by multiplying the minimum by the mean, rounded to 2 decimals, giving 1.43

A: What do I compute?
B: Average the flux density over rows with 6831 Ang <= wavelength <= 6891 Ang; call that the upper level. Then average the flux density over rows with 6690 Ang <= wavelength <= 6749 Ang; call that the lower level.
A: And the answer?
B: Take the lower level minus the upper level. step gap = 0.00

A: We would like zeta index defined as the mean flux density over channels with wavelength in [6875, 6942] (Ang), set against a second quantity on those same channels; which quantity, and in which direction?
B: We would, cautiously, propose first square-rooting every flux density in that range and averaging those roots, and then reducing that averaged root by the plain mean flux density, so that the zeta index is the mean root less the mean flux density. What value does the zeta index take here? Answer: -0.129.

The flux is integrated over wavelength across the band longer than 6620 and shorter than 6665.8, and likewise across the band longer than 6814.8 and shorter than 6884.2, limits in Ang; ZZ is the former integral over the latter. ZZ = 0.61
